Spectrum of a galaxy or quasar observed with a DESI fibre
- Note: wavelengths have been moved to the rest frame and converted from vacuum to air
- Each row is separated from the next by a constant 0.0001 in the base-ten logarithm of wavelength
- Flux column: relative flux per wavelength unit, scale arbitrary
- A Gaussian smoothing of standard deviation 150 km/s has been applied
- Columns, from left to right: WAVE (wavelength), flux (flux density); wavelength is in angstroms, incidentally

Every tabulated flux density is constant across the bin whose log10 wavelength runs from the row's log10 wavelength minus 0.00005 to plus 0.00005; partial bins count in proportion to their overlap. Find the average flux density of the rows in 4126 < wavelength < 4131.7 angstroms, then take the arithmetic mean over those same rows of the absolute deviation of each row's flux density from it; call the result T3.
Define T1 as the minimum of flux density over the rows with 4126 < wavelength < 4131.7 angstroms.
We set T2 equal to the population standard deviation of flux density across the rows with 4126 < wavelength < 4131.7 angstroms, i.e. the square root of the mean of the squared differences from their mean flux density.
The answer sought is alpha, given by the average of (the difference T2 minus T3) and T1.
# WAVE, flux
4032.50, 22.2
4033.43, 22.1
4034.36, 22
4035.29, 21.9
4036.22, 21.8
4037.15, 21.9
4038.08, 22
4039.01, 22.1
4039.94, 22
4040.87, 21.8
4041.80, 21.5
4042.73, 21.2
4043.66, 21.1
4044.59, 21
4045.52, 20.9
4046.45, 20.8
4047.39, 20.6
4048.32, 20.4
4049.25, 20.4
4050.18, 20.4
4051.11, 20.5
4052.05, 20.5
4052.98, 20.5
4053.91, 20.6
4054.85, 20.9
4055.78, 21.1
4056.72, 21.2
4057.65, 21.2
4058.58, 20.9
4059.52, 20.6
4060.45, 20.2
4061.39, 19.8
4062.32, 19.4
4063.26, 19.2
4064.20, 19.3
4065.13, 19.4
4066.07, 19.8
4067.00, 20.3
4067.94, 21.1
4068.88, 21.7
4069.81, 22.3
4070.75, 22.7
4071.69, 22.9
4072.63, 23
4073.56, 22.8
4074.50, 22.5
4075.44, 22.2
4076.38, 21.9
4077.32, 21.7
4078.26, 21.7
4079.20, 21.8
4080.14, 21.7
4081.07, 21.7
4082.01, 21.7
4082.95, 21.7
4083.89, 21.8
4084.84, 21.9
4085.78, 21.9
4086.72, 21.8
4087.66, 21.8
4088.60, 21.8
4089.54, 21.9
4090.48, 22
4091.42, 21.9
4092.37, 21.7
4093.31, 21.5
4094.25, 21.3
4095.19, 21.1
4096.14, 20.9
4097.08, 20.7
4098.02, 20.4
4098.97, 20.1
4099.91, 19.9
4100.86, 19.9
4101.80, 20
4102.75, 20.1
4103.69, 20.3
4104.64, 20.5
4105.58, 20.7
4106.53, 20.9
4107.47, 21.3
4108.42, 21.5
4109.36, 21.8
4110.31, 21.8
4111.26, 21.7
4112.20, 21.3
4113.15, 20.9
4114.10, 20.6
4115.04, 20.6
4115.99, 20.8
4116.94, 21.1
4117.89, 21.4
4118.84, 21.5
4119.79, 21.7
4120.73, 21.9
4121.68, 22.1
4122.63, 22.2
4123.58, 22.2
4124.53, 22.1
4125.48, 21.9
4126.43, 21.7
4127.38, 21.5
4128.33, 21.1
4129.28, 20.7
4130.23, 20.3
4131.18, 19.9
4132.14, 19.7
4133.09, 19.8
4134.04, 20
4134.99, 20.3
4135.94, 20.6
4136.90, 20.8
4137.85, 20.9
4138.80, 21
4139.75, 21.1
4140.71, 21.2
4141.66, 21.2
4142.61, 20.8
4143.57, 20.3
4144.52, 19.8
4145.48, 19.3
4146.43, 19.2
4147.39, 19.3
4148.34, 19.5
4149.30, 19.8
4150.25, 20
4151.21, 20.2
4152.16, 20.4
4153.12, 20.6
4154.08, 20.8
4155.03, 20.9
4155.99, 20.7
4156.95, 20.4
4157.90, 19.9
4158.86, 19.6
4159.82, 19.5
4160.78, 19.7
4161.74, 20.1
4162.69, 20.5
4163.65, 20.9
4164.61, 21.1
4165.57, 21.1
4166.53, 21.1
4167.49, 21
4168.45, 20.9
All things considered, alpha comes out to 10.0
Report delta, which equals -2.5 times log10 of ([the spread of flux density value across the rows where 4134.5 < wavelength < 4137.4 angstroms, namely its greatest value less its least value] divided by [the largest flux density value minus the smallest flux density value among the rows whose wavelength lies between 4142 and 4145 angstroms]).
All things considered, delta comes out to 0.8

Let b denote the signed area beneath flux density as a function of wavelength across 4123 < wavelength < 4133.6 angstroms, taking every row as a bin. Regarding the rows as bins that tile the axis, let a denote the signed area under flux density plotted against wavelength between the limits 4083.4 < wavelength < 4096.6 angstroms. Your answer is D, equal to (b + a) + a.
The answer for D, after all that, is 794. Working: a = 286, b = 223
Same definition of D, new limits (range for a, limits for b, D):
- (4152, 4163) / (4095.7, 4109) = 719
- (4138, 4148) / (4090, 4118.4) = 1002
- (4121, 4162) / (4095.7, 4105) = 1873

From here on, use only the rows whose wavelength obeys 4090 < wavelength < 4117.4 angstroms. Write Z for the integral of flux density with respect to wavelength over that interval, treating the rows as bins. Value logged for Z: 574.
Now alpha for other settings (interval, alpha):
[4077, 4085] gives 10.9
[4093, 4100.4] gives 10.0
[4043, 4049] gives 10.2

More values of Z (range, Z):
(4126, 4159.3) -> 679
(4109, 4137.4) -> 600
